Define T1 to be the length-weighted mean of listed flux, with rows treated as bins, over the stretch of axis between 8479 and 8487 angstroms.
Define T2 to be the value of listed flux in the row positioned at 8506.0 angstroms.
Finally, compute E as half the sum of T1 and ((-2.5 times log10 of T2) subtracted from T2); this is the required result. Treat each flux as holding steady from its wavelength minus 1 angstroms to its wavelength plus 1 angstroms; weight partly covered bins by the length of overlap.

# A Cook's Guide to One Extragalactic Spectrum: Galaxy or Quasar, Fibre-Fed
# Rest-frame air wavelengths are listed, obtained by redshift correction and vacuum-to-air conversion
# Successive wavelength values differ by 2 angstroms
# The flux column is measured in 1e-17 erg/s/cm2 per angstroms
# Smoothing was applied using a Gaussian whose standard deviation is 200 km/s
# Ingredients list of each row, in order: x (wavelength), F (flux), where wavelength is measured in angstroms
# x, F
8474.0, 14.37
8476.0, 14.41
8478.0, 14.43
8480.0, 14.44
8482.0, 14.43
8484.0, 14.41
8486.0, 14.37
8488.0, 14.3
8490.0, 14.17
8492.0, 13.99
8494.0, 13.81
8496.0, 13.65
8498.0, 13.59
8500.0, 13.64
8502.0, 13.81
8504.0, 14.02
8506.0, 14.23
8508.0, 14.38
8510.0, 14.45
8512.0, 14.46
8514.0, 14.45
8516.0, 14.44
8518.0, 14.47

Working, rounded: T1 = 14.4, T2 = 14.23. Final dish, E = 15.8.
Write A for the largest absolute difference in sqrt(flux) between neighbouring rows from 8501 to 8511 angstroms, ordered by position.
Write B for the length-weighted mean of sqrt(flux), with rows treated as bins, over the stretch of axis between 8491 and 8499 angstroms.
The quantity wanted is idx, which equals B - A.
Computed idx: 3.68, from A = 0.028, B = 3.71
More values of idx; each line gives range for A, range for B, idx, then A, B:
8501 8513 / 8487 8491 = 3.74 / 0.028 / 3.77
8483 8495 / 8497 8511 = 3.72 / 0.024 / 3.74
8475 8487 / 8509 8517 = 3.80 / 0.005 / 3.80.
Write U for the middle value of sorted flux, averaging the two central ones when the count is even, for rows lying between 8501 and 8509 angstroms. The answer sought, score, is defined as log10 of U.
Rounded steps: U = 14.1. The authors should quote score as 1.15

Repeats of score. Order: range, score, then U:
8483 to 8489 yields 1.16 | 14.4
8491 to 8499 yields 1.14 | 13.7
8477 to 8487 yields 1.16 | 14.4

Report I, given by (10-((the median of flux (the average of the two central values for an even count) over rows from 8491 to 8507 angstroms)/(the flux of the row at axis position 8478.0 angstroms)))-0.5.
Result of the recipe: 8.543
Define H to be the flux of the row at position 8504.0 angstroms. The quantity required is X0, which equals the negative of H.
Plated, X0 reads -14.0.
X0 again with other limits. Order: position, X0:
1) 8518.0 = -14.5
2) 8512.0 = -14.5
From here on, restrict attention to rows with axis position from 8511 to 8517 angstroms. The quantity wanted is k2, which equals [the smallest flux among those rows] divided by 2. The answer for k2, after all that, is 7.22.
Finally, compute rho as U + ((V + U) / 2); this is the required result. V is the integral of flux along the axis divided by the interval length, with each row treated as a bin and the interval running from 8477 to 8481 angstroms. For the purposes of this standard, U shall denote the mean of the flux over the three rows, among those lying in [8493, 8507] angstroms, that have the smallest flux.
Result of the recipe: 27.7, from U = 13.6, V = 14.4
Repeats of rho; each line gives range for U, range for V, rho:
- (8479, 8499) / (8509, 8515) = 27.8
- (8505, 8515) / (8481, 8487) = 28.7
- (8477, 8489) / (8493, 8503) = 28.4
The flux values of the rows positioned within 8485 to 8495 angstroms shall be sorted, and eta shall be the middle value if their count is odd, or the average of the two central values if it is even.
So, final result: 14.2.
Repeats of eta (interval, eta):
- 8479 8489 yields 14.4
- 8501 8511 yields 14.2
